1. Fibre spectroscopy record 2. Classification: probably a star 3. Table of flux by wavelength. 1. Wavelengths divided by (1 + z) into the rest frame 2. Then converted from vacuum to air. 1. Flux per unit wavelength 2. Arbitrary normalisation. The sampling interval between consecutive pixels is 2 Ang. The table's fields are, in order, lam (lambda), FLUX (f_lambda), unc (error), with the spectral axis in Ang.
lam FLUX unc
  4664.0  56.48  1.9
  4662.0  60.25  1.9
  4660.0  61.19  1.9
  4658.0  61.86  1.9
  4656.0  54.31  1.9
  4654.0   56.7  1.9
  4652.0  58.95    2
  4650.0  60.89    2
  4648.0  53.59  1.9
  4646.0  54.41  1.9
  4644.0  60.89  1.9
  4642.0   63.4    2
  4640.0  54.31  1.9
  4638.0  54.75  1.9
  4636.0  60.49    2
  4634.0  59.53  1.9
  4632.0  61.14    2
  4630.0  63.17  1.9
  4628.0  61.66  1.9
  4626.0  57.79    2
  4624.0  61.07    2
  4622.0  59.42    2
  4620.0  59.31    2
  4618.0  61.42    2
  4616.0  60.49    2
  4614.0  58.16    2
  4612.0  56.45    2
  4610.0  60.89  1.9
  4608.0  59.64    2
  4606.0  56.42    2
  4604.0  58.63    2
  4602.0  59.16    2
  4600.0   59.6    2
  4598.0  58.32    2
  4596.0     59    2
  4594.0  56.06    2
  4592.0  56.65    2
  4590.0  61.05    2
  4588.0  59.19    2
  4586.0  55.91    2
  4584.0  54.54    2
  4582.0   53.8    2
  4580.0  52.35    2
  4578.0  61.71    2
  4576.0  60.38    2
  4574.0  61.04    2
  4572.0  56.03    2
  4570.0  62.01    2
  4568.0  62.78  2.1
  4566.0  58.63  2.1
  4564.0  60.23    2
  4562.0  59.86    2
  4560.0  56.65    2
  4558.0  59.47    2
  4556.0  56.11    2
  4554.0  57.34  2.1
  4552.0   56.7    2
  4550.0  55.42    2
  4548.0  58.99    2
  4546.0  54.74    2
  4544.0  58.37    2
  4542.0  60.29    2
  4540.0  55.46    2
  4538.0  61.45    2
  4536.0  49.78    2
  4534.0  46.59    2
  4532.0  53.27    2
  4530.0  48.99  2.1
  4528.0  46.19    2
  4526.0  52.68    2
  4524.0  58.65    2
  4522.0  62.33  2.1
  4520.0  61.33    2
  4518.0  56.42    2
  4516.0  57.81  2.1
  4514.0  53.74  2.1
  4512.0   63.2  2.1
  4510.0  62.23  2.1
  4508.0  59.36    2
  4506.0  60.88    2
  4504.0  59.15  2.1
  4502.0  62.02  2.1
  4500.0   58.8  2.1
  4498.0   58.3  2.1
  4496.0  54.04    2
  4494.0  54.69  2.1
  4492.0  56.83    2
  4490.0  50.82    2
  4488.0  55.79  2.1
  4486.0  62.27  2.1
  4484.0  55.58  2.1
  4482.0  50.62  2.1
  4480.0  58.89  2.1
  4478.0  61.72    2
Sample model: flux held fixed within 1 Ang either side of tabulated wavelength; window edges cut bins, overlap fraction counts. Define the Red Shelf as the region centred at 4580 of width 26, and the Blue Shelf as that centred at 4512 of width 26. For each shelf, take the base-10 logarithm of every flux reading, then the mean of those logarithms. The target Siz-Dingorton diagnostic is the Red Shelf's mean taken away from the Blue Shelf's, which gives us 0.011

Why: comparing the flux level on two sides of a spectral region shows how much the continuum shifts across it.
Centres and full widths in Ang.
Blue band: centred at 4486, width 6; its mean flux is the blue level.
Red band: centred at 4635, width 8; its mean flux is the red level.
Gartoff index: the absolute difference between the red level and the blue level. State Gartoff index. 1.1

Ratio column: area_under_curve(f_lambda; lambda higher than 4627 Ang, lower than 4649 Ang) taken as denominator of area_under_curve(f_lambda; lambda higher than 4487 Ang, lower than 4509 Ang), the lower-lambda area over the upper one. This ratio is 0.974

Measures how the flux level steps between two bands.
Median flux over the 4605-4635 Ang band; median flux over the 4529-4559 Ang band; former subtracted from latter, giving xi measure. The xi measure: -3.5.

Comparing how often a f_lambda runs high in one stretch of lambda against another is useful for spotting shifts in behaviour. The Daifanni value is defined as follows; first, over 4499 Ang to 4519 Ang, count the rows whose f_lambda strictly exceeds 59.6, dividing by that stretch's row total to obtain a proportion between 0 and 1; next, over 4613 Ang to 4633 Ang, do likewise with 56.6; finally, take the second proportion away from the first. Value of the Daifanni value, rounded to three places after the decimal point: -0.600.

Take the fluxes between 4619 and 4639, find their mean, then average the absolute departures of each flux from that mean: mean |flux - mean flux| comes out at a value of 1.7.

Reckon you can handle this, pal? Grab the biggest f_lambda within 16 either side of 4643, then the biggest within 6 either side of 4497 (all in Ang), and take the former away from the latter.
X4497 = -1.4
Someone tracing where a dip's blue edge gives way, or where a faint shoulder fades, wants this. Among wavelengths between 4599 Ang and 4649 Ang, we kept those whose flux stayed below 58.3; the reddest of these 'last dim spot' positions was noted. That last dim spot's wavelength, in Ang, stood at 4648.0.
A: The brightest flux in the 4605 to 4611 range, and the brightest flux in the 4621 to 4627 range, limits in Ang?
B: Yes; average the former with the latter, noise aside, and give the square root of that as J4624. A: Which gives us 7.81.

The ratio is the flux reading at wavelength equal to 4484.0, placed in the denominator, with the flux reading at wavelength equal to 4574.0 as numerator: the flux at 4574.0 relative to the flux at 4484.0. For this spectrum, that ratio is 1.10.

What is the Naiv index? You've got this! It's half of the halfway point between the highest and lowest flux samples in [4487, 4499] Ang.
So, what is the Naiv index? 27.3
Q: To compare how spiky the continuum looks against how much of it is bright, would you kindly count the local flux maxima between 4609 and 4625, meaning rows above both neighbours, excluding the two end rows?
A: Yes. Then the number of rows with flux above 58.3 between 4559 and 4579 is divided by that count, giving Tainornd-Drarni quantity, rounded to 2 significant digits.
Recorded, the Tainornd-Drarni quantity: 8.0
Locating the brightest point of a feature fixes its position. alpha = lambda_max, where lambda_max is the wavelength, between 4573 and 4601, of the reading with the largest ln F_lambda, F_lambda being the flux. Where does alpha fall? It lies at 4578.0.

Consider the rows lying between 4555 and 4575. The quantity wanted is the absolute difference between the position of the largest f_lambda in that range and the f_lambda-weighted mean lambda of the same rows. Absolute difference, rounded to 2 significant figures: 2.9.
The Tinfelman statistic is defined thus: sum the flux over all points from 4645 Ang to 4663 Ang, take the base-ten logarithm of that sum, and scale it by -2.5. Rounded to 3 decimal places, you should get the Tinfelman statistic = -6.794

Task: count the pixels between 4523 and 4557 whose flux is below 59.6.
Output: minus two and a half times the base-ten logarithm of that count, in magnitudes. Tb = -2.94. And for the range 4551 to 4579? -2.11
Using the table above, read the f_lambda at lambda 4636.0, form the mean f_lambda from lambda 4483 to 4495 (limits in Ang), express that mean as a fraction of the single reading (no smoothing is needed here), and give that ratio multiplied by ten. 9.3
